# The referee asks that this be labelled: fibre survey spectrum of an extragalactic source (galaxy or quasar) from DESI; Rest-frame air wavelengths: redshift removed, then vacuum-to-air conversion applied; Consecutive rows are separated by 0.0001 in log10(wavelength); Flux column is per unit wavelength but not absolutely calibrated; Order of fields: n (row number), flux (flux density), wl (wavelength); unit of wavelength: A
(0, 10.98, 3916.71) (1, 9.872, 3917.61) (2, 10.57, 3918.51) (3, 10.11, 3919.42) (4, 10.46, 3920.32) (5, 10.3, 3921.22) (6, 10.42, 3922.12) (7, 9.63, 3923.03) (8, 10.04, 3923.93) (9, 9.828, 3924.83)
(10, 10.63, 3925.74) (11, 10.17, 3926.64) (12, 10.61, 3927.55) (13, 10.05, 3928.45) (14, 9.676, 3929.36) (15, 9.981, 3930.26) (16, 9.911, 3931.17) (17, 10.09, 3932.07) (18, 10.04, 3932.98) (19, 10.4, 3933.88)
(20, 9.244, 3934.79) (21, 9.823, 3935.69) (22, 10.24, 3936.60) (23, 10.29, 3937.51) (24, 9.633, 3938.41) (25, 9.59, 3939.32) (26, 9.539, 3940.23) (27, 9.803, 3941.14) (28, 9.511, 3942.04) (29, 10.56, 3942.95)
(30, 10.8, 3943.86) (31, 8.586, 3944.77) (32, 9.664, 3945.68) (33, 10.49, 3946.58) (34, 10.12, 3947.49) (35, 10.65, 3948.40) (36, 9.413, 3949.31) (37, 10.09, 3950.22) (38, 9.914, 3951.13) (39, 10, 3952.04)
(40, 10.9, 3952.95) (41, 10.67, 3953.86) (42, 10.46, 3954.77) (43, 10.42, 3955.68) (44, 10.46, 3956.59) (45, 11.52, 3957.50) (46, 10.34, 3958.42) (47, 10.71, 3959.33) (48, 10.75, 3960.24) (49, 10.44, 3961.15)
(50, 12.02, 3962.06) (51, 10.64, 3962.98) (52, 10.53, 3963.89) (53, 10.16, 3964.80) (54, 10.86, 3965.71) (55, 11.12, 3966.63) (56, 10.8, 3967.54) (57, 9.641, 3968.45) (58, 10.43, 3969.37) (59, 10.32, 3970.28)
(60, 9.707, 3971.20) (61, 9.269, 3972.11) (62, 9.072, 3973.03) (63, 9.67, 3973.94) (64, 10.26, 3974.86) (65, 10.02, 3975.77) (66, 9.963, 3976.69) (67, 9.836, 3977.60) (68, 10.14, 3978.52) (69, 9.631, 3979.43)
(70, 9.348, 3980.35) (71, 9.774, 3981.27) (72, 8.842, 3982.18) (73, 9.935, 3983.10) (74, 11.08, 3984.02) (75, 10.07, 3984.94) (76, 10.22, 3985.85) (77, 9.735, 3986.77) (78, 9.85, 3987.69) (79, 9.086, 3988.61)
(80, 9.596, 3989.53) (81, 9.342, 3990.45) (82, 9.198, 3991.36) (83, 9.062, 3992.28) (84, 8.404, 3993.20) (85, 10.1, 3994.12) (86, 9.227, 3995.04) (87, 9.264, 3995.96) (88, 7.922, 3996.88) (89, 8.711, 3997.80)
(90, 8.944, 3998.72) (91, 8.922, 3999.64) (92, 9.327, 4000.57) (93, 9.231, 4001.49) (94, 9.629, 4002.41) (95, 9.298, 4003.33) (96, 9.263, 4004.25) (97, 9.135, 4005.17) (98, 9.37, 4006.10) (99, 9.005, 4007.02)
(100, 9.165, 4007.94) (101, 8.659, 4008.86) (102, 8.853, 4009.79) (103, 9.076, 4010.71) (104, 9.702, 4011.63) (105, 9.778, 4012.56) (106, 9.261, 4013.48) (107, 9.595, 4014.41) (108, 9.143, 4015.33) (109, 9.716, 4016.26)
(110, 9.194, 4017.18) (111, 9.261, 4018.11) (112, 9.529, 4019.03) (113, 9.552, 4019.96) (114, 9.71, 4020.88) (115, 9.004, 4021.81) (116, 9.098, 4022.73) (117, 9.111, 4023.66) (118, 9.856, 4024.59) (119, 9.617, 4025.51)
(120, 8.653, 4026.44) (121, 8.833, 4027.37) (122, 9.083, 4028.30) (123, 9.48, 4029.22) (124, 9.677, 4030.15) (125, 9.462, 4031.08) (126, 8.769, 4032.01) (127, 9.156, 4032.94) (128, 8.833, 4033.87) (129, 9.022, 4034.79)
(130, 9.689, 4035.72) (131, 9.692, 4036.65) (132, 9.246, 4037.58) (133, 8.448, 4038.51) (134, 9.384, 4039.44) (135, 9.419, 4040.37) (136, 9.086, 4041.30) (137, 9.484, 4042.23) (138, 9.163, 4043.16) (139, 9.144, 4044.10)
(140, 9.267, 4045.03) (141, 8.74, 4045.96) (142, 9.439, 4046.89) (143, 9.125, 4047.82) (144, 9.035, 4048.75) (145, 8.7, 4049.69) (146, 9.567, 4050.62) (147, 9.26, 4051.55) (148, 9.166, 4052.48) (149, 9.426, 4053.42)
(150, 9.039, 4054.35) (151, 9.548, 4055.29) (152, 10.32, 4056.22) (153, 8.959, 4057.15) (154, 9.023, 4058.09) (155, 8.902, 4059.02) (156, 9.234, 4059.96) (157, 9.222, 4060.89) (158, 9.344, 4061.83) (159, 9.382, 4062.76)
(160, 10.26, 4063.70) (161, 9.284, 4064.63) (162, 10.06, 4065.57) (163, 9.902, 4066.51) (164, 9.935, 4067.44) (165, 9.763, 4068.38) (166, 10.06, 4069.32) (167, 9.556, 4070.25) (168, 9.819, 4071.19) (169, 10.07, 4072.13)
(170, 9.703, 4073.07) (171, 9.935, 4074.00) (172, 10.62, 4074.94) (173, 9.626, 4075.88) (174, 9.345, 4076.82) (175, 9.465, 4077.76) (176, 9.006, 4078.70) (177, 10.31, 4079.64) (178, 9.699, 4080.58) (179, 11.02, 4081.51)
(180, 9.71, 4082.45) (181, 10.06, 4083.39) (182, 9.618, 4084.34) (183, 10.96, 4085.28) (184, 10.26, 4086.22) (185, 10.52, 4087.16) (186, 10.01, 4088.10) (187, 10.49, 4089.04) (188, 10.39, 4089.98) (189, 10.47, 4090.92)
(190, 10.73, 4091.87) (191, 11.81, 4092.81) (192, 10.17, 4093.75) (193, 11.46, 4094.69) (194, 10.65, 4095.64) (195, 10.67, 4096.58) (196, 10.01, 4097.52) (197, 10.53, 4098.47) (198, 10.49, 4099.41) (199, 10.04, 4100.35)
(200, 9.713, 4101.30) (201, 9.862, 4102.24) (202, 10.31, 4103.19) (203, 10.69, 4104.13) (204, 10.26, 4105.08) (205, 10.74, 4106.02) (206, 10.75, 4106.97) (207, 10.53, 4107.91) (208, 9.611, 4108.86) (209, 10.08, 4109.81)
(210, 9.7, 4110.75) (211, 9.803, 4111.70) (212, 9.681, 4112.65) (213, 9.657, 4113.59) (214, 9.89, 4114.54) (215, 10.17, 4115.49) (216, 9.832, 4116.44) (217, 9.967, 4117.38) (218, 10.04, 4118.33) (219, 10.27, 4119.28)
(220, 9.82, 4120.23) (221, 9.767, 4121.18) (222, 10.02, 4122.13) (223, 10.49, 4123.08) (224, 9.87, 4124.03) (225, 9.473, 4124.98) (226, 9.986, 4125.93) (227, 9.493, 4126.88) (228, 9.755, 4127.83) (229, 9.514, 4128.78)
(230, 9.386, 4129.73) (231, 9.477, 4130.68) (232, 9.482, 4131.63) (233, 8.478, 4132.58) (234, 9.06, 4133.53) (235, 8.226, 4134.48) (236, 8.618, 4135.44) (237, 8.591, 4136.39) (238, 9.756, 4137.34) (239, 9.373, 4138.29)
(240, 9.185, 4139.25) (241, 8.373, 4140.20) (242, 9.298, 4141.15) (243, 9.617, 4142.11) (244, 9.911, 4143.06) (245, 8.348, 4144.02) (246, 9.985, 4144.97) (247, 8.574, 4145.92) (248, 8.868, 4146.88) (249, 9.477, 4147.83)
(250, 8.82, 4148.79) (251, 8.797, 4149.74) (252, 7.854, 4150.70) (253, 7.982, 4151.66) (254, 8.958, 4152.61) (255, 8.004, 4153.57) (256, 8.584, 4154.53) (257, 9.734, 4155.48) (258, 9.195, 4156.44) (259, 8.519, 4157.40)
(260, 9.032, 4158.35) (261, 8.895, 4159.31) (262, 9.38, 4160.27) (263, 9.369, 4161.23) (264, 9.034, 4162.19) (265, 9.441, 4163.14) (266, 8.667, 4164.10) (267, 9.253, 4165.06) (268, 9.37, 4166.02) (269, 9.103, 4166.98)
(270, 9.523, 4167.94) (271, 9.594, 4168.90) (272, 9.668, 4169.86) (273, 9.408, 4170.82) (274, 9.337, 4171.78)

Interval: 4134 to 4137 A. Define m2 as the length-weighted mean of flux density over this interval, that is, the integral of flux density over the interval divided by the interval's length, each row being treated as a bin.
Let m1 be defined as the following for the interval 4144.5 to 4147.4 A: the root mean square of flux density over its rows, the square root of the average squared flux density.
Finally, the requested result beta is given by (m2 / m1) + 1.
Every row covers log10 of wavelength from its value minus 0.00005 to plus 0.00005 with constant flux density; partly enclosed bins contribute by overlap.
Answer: 1.93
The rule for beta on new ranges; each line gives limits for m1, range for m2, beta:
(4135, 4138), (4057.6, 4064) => 2.03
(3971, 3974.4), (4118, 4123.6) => 2.07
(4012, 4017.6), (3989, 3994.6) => 1.98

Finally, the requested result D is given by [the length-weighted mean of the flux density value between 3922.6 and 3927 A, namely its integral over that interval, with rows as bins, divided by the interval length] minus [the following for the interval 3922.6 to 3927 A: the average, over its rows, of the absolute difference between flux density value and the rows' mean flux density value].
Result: 9.8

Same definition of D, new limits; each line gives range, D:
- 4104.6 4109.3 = 10.0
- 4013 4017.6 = 9.2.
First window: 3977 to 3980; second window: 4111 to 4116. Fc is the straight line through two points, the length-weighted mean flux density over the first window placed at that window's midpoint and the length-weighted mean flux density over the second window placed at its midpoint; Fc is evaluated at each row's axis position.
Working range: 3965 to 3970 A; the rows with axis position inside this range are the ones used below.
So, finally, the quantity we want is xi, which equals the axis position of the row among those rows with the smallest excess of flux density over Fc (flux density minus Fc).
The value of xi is 3968.45 A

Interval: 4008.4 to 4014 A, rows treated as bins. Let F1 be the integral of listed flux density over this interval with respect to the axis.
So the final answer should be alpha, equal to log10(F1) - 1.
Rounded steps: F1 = 51.6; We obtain 0.713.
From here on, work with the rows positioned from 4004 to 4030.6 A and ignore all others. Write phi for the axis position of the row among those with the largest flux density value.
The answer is 4024.59 A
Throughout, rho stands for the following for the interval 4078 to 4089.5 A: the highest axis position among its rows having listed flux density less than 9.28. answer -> 4078.70 A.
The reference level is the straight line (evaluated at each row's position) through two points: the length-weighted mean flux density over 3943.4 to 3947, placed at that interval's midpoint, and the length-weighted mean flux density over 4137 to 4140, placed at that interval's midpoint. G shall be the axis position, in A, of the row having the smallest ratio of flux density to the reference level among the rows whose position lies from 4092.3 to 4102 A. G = 4101.30 A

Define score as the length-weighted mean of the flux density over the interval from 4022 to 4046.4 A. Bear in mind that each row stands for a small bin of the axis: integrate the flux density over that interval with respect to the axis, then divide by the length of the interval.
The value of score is 9.2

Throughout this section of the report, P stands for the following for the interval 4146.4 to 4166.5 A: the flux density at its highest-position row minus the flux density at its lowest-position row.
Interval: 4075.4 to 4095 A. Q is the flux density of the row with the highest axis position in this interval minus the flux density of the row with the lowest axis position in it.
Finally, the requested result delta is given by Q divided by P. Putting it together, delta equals 3.7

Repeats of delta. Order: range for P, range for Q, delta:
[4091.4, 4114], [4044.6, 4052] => 0.0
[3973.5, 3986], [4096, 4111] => -1.8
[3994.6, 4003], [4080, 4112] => 0.3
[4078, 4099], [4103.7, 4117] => -0.6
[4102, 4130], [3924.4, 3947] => -1.4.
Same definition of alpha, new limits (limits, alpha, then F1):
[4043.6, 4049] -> 0.693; 49.3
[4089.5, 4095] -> 0.775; 59.5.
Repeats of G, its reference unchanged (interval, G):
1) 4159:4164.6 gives 4164.10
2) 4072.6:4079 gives 4078.70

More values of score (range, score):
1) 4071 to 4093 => 10.1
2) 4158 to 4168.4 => 9.2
